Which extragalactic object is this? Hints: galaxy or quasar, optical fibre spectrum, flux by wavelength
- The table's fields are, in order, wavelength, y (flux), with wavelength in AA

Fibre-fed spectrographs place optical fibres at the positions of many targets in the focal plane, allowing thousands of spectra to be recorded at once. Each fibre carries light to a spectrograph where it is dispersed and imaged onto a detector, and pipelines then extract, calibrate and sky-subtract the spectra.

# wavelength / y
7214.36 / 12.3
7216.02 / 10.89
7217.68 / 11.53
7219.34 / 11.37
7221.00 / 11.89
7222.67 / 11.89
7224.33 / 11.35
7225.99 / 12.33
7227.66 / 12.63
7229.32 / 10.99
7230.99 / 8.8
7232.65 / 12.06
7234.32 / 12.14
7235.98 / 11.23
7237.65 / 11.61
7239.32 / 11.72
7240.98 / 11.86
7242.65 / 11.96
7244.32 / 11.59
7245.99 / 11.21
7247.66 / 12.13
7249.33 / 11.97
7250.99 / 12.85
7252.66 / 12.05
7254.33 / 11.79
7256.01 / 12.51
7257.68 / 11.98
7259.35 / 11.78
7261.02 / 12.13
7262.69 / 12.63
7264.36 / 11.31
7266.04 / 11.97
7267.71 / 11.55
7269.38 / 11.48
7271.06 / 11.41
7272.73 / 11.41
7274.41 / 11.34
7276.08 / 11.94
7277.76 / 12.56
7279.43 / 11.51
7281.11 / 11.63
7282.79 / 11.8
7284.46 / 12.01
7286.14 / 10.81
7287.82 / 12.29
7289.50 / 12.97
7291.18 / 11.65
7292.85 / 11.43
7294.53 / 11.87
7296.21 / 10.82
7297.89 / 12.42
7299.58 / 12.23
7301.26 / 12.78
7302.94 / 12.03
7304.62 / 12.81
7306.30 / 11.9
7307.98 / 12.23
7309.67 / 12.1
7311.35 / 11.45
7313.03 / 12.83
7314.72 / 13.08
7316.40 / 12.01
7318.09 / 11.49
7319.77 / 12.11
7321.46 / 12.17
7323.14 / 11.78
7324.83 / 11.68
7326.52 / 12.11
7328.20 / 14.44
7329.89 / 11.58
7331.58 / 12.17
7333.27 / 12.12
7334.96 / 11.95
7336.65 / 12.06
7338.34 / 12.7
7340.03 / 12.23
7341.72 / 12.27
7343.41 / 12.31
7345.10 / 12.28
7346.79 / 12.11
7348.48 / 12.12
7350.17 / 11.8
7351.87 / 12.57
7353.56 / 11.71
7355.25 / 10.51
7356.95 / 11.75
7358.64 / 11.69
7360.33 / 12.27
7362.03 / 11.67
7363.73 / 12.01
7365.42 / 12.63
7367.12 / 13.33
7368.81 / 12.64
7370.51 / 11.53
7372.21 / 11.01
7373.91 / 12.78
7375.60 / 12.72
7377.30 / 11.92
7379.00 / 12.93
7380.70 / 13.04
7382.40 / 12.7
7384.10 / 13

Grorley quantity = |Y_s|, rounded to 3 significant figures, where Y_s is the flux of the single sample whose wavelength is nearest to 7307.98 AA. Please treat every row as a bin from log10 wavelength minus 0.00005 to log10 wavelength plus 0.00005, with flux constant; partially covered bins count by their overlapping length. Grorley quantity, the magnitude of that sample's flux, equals 12.2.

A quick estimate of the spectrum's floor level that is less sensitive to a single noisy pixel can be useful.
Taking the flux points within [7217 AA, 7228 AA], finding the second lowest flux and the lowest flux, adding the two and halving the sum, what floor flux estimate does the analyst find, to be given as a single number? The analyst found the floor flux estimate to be 11.4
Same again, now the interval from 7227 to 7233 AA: 9.9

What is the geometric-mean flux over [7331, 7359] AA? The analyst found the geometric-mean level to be 12.0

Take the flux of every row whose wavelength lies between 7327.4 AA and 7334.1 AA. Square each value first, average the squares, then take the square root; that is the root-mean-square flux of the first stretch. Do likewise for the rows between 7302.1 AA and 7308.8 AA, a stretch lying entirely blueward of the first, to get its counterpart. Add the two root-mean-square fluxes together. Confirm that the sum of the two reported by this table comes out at 24.9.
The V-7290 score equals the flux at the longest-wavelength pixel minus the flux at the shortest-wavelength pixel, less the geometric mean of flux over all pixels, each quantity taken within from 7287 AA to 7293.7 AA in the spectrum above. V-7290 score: -12.9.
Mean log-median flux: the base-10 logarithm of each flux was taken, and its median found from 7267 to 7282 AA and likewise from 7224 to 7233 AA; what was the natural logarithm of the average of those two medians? 0.063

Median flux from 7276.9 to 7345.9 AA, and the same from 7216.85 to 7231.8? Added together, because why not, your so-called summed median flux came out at 23.64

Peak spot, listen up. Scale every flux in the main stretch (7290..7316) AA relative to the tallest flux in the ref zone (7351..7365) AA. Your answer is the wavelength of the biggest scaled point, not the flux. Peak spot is 7314.72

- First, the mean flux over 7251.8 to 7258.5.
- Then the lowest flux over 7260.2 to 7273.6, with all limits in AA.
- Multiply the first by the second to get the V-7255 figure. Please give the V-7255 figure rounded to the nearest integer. 137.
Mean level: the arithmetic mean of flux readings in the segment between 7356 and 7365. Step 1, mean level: 11.9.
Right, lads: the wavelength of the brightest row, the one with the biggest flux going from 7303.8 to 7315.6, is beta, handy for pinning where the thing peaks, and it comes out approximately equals 7314.72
